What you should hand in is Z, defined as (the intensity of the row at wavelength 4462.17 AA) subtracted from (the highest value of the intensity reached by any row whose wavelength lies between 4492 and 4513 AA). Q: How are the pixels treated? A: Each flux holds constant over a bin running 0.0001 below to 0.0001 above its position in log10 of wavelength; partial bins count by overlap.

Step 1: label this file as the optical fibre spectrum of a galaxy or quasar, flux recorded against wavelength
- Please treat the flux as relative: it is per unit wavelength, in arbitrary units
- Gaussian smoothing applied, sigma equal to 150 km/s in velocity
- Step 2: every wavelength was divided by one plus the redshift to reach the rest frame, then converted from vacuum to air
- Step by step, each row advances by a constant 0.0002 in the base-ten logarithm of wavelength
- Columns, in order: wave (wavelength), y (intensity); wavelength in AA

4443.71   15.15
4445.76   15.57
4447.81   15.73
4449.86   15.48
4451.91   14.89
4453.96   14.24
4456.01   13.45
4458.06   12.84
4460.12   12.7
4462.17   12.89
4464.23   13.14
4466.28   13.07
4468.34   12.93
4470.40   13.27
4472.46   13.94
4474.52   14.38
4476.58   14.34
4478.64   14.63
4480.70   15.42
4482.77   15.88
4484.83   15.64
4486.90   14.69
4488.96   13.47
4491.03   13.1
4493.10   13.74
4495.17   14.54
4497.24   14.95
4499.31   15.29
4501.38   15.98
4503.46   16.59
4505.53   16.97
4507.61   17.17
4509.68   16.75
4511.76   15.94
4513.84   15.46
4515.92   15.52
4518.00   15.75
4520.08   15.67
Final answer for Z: 4.3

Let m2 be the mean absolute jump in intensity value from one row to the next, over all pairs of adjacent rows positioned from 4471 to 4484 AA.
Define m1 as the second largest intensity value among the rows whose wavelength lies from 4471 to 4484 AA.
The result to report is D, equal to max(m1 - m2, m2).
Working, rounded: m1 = 15.42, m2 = 0.40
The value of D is 15.0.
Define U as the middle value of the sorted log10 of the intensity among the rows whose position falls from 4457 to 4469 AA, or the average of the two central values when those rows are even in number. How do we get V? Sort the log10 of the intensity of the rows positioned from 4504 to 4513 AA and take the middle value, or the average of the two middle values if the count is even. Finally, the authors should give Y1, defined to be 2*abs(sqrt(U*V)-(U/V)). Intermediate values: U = 1.11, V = 1.23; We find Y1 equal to 0.52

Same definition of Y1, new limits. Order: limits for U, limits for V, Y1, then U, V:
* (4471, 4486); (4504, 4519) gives 0.43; 1.17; 1.20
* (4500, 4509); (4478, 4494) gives 0.29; 1.22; 1.17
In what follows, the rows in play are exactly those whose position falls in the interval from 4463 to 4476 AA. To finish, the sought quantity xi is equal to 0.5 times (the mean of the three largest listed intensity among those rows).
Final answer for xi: 6.9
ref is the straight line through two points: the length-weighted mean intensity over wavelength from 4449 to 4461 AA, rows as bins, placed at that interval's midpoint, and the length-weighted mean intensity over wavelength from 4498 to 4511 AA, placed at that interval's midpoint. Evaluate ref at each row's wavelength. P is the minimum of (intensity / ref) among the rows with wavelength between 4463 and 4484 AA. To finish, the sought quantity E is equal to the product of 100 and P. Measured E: 89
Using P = 0.89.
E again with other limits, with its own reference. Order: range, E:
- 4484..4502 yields 83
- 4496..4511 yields 93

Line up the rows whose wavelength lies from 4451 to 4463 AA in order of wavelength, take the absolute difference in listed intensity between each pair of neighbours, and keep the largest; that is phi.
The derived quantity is 0.79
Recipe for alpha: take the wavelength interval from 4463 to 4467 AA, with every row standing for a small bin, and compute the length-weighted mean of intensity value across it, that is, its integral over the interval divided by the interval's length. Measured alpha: 13.1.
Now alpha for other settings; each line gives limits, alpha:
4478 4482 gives 15.1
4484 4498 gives 14.3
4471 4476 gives 14.1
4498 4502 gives 15.6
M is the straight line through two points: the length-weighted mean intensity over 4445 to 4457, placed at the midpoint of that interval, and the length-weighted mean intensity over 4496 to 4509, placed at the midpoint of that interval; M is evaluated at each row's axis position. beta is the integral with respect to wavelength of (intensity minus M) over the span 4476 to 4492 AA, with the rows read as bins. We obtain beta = -17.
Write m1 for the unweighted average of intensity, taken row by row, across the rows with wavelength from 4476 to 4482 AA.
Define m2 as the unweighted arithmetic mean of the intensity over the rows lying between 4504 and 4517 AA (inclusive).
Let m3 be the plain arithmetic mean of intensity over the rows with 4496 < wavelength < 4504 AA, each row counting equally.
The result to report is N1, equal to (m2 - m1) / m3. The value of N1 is 0.10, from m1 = 14.8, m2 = 16.3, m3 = 15.7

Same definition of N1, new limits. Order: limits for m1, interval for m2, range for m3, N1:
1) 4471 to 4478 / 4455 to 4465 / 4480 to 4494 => -0.08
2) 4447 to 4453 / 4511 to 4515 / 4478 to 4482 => 0.02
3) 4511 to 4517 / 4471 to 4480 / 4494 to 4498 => -0.09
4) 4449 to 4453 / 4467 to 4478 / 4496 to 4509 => -0.09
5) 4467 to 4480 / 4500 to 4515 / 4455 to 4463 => 0.19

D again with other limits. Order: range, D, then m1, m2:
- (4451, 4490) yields 15.2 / 15.64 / 0.46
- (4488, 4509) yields 16.5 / 16.97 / 0.49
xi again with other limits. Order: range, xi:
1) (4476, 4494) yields 7.8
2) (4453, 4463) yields 6.8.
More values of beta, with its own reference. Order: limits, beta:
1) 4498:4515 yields 0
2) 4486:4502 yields -24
